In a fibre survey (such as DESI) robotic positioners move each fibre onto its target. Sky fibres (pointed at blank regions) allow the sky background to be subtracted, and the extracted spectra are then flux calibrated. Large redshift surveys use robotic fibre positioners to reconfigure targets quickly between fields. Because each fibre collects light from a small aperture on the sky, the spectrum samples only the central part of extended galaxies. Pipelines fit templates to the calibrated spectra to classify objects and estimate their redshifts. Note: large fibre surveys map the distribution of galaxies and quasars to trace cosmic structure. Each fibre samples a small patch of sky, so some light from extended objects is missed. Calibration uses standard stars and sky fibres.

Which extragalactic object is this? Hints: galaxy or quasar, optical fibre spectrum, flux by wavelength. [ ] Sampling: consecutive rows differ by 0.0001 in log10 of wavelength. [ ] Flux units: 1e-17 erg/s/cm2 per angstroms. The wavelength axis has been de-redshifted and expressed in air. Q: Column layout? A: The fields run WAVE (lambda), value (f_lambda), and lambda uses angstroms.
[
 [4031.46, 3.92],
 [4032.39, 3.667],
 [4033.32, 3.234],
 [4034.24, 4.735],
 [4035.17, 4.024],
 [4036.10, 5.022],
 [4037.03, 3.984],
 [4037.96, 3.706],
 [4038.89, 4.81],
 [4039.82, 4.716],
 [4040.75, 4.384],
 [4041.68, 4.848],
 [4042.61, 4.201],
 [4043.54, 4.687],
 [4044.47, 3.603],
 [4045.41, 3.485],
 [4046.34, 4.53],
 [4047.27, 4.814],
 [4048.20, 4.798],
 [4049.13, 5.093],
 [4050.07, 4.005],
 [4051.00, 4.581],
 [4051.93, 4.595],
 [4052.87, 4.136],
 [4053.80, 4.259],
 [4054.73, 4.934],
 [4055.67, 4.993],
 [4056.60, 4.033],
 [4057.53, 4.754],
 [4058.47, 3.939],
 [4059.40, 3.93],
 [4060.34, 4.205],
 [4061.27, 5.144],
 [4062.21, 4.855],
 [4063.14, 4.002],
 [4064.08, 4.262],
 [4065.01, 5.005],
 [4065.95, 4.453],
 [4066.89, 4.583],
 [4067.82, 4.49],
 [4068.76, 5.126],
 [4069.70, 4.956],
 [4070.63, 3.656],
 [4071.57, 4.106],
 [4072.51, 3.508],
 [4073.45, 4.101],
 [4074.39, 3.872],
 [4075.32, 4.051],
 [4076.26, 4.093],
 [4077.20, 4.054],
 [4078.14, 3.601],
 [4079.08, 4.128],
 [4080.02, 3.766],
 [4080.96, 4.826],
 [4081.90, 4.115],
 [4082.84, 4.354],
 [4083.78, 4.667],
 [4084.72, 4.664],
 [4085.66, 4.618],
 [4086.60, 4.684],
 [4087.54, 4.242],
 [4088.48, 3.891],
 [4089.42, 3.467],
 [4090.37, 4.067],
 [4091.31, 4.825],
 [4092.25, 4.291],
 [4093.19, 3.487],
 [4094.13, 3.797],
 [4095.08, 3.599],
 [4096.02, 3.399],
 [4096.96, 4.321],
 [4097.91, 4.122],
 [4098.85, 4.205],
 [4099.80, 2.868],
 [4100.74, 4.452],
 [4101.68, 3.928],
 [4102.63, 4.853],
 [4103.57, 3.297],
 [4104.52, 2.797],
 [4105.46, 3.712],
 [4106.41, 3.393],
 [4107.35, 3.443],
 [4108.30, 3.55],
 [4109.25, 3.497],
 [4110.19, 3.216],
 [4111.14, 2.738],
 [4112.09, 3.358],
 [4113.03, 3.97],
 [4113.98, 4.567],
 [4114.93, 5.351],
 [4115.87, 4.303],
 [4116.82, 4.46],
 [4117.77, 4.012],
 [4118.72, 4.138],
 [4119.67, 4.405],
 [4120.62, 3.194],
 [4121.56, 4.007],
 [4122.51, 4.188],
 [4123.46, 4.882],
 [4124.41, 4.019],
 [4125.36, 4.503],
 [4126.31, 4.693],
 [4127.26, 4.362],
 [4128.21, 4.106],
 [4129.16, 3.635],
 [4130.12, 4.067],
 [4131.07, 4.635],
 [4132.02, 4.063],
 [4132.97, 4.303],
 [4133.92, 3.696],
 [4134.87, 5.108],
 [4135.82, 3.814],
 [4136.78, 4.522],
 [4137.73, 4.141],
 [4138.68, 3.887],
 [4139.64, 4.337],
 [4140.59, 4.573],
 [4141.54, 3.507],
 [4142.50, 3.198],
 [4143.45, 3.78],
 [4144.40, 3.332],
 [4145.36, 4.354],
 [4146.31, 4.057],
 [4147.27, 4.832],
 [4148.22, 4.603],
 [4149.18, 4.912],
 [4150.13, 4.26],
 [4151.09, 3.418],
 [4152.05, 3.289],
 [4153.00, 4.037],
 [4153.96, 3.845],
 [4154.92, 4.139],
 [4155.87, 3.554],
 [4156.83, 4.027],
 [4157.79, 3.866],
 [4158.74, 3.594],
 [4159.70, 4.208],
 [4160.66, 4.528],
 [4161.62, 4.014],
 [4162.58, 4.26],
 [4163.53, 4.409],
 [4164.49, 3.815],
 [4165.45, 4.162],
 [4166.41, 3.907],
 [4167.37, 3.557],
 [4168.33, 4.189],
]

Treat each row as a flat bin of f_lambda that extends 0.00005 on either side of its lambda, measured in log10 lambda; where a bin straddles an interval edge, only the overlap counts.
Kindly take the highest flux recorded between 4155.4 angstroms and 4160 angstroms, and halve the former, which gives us 2.10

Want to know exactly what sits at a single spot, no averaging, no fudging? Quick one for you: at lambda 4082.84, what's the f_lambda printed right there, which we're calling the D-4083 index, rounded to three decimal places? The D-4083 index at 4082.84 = 4.354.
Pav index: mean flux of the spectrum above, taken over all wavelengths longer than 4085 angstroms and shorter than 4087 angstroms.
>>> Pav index 4.65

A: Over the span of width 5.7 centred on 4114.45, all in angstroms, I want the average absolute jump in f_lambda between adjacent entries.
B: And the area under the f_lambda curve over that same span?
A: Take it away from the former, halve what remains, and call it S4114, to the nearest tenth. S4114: -12.0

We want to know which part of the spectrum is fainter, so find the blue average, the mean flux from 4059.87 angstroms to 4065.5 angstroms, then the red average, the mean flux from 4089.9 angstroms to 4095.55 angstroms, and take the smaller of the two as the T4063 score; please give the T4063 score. 4.01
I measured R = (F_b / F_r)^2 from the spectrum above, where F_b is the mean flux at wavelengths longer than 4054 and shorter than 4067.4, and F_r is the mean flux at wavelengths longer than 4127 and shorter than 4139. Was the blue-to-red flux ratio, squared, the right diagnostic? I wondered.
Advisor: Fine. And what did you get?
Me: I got 1.16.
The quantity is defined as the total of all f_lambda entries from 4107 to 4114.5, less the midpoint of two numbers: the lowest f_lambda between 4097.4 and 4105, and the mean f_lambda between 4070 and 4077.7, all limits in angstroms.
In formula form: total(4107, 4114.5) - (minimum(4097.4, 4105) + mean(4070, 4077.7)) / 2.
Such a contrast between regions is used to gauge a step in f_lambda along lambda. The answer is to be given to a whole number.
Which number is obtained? 25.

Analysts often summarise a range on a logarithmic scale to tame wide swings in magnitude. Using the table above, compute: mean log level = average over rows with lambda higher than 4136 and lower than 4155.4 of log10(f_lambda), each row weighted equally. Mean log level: 0.604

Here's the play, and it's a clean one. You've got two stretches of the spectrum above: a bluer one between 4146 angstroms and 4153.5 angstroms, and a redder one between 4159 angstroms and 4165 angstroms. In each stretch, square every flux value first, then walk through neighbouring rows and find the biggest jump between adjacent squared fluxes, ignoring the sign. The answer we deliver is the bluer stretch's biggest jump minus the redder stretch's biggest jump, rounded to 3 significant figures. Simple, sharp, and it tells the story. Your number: 2.00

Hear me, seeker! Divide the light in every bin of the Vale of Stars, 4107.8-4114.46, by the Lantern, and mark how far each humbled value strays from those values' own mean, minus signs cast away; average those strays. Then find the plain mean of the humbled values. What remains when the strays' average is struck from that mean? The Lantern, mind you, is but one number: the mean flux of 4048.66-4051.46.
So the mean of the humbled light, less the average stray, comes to 0.69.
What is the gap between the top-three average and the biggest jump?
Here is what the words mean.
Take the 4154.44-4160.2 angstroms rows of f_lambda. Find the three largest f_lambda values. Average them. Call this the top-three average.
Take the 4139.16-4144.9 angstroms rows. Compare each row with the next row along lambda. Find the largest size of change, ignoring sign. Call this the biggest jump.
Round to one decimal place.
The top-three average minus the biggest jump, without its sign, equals 3.1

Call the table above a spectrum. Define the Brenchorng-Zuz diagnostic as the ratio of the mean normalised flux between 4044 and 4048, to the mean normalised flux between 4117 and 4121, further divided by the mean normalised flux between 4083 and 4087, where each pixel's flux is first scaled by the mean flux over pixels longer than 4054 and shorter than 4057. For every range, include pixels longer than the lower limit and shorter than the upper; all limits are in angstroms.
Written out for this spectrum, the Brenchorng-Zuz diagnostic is 1.04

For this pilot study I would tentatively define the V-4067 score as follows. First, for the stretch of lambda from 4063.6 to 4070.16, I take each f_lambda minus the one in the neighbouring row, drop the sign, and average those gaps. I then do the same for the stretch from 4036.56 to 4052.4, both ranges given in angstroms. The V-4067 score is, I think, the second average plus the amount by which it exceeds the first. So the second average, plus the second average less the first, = 0.60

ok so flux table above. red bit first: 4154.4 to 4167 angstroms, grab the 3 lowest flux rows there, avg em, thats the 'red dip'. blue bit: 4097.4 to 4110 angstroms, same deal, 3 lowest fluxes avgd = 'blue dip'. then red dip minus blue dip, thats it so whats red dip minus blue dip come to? 0.7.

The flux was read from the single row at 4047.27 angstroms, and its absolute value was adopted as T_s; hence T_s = 4.8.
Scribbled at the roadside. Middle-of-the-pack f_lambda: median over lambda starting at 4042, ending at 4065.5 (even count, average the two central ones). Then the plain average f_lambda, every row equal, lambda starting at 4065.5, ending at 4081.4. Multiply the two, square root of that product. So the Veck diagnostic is 4.36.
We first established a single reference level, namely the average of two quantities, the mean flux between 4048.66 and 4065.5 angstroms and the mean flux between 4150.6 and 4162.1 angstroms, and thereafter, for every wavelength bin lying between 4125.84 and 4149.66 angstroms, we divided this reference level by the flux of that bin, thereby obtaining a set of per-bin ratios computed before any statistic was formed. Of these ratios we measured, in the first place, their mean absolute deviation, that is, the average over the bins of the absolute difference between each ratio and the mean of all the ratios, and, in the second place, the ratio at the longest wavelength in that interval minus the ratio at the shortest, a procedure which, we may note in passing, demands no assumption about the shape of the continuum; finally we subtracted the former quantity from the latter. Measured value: -0.14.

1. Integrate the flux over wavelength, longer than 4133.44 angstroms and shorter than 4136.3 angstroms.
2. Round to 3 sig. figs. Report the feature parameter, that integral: 12.0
